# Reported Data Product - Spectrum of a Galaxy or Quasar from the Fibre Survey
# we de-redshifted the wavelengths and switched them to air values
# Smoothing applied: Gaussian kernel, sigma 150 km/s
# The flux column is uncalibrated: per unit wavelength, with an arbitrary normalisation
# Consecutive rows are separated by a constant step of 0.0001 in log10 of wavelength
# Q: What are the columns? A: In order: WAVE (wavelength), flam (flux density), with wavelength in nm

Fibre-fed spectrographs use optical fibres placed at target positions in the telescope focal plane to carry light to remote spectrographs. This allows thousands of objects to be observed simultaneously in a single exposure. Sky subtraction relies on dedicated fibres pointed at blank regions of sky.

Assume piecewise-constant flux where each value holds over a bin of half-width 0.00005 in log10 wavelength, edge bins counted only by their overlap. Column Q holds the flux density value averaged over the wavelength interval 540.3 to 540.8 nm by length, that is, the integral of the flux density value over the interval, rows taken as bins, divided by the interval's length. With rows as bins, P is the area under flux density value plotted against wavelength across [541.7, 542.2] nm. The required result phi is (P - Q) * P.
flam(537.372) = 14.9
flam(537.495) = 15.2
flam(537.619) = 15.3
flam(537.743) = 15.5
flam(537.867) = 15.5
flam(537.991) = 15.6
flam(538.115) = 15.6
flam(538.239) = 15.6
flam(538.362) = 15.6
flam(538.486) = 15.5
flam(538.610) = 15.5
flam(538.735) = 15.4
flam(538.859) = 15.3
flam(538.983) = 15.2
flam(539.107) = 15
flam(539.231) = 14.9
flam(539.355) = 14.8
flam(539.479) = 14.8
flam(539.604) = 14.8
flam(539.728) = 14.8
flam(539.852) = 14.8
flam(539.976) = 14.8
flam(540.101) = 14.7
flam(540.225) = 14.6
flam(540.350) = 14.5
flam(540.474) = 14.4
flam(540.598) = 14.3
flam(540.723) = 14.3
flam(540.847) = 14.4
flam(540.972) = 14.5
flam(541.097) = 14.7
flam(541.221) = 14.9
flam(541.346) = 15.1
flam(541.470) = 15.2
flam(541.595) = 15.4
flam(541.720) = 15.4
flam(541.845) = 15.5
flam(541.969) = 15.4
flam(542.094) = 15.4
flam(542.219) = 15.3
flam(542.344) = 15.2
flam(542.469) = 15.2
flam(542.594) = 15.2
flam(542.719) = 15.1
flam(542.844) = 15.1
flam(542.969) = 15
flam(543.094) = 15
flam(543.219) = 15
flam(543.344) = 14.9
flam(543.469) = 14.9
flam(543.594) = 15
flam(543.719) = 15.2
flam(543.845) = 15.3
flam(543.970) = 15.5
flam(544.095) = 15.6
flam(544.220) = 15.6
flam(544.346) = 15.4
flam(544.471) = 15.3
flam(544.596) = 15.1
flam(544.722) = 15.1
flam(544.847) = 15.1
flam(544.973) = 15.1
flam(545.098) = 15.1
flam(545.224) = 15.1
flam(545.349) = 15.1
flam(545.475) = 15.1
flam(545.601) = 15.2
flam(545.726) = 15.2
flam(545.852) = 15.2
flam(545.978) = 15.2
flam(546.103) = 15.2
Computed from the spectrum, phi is -51.6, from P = 7.71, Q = 14.4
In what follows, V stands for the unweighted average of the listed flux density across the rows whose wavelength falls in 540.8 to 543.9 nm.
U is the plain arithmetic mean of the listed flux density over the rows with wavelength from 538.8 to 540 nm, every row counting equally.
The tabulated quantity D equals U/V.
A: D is 0.989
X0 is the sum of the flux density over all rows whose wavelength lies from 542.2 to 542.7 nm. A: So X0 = 60.9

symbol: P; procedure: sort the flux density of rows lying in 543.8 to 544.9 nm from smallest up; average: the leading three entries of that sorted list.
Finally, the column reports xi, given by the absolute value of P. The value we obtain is 15.1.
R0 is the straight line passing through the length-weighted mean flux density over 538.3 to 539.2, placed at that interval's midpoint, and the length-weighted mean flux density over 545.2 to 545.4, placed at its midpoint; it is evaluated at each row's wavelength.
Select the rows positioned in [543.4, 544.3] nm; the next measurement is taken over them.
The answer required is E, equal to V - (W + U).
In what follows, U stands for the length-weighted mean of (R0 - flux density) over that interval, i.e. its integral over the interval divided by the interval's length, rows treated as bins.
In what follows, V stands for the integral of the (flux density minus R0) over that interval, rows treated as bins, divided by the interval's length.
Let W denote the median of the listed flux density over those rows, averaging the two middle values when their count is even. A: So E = -15.1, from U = -0.1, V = 0.11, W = 15.30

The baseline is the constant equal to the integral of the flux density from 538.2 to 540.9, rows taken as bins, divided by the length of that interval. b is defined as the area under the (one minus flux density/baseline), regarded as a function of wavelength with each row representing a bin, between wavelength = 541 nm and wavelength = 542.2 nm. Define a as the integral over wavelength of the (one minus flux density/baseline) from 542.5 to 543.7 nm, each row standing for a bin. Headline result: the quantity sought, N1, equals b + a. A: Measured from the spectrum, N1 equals -0.0337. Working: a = -0.0100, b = -0.024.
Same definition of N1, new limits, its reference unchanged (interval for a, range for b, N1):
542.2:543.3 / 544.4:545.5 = -0.0308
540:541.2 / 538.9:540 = 0.0335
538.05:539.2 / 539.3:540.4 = -0.0248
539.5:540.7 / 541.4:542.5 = -0.0088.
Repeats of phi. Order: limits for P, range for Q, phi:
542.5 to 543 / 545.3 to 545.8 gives -57.3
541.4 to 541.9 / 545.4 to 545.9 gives -57.4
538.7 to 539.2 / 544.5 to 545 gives -57.0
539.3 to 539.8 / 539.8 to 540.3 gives -54.0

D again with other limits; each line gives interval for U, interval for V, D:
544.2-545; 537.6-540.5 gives 1.009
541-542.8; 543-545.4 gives 1.002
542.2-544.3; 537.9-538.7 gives 0.975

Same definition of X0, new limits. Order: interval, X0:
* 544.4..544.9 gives 60.6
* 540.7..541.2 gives 57.9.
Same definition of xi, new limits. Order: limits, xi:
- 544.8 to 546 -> 15.1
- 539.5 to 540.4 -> 14.6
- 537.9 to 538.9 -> 15.4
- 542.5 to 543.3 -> 15.0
